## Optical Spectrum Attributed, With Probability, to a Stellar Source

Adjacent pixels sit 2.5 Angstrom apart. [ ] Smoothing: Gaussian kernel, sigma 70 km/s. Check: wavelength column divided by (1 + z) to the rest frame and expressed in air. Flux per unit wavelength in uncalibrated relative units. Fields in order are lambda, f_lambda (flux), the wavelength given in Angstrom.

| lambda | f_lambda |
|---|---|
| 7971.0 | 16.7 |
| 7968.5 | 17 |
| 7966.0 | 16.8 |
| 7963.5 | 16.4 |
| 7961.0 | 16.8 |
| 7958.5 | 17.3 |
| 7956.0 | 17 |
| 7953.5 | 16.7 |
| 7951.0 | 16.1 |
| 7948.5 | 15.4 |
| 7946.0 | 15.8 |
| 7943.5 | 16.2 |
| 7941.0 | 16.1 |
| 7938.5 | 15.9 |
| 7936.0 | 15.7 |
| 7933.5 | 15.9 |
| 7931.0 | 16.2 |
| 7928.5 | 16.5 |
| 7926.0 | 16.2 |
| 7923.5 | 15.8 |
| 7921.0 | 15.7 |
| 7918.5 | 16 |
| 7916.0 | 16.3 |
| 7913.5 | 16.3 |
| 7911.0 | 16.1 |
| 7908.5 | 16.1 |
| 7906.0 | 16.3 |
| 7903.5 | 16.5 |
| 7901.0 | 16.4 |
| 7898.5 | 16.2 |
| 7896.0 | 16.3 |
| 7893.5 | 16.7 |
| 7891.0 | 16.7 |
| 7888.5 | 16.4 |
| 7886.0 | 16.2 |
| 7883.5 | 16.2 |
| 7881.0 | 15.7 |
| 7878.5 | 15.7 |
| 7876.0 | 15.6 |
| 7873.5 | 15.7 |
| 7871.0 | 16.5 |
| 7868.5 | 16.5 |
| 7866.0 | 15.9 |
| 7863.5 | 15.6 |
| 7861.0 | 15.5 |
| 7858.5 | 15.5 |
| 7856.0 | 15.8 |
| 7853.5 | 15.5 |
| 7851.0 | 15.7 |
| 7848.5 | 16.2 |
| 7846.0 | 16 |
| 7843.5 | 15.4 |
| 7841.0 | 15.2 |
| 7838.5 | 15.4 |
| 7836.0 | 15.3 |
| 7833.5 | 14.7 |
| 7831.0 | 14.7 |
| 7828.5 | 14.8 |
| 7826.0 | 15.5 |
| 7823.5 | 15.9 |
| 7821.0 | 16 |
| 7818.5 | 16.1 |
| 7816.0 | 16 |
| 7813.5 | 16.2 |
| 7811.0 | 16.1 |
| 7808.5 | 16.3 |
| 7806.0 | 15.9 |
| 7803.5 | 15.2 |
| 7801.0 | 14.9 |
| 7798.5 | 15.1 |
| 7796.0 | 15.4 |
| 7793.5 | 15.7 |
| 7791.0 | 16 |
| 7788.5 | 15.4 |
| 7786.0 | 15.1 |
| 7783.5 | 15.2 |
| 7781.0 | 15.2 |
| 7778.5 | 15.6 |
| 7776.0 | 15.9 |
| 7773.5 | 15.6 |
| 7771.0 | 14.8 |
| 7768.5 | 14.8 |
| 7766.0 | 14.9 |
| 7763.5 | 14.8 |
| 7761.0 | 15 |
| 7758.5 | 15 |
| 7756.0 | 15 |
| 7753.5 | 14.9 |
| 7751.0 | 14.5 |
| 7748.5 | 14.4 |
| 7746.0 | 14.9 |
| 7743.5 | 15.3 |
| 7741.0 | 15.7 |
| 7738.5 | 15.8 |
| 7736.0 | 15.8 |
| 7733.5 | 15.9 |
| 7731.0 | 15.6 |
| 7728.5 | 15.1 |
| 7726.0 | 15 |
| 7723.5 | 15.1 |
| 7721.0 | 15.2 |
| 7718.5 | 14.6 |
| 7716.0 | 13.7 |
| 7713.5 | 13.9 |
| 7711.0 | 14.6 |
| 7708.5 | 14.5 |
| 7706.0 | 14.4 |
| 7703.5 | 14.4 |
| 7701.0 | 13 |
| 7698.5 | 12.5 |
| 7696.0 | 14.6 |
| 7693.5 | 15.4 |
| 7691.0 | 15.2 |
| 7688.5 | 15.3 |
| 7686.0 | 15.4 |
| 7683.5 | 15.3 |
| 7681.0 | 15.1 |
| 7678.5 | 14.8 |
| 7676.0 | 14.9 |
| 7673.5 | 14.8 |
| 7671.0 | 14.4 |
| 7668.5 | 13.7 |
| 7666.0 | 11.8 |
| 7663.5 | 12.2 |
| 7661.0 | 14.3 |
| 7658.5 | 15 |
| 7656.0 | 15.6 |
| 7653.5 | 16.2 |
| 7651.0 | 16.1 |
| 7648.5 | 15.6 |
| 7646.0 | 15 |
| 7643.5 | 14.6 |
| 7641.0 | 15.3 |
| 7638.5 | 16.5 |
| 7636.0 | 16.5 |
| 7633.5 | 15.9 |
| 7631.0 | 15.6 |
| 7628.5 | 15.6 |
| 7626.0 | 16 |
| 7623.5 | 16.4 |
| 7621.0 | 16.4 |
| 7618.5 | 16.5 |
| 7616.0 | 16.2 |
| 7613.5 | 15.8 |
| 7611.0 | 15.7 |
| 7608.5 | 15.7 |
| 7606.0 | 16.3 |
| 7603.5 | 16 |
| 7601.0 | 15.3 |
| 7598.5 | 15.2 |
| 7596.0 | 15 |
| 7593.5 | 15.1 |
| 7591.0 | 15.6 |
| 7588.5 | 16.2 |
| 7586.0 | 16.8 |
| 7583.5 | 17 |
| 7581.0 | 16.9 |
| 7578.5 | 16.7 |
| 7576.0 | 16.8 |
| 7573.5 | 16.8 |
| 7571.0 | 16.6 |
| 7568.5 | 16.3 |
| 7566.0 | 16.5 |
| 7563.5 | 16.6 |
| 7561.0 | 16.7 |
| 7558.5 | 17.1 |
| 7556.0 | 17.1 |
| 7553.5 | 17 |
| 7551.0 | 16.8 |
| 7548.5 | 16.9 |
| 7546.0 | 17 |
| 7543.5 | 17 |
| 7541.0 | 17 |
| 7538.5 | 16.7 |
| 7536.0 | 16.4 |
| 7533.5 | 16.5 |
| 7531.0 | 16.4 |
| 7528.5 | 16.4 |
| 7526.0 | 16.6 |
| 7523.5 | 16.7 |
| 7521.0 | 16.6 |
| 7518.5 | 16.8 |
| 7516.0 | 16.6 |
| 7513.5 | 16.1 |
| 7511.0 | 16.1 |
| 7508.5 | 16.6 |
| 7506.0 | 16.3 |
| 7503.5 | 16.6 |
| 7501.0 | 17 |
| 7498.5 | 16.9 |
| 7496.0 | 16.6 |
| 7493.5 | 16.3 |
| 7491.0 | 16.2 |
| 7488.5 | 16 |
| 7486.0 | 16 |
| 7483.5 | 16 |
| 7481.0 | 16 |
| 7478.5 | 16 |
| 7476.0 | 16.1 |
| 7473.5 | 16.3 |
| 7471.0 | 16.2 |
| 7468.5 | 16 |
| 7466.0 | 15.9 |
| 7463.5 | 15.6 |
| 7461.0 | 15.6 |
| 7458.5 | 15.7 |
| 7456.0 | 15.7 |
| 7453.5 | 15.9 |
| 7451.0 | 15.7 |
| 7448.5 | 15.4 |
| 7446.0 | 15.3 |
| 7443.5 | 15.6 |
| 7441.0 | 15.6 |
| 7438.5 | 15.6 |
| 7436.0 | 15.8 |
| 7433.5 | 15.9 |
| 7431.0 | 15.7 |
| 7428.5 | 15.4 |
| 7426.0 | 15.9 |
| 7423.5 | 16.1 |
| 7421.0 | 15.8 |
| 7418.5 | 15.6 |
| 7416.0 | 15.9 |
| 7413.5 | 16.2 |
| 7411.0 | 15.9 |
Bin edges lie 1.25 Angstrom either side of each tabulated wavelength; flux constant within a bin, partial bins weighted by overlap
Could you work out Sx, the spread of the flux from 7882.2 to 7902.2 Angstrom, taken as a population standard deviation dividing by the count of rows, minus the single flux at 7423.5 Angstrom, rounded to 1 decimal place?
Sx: -15.9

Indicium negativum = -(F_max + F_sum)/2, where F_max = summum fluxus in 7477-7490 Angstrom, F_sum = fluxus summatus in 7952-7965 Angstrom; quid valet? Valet -50.1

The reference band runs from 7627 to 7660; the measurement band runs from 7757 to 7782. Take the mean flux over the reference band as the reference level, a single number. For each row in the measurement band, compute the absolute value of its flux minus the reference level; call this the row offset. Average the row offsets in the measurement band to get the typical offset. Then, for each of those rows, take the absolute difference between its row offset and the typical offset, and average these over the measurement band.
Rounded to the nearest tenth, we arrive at 0.3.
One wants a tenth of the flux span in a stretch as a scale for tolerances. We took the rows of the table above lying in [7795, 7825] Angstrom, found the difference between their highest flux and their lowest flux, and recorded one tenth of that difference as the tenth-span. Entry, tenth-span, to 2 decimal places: 0.14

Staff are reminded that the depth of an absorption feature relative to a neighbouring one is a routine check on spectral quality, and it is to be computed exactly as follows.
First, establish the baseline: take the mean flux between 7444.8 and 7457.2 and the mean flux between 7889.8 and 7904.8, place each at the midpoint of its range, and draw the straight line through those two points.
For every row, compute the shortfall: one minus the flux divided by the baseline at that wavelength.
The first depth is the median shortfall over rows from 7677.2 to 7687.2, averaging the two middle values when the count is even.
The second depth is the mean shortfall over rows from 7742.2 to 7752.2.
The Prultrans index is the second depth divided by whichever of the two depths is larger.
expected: 1.00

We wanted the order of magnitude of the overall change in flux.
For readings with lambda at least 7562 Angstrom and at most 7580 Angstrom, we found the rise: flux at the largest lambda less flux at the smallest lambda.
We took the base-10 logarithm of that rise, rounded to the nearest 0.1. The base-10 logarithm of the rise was -1.0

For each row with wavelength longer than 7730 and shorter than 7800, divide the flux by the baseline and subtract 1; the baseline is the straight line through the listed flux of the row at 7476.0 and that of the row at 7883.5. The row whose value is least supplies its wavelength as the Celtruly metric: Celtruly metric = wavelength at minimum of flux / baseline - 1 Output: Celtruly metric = 7748.5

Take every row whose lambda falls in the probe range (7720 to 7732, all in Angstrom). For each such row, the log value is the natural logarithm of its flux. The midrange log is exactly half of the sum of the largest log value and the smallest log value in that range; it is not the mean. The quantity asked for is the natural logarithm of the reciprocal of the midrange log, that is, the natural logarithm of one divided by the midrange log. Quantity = -1.003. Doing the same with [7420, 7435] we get -1.014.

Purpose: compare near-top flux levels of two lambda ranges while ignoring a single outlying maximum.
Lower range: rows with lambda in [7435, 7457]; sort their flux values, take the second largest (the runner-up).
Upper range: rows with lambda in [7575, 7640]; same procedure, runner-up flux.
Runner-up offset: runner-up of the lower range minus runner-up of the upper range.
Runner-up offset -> -1.1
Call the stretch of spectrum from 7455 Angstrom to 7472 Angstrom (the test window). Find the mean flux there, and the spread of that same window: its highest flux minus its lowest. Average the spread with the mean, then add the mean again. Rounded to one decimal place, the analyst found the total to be 24.0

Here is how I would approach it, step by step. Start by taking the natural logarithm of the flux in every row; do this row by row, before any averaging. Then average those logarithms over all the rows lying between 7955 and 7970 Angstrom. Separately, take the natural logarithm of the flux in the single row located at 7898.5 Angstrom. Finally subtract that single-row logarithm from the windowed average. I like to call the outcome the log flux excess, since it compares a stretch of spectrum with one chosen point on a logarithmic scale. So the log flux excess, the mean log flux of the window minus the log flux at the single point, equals 0.04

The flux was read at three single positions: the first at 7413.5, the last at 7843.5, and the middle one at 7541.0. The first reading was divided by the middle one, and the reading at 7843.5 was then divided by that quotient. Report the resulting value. 16.2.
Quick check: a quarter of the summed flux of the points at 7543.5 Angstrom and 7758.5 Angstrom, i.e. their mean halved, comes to 8.00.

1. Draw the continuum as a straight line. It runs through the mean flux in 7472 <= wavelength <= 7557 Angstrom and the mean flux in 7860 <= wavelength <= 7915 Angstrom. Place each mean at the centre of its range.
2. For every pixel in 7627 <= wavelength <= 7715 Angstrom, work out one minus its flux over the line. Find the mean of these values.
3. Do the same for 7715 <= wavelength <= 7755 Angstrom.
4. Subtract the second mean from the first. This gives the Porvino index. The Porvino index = 0.022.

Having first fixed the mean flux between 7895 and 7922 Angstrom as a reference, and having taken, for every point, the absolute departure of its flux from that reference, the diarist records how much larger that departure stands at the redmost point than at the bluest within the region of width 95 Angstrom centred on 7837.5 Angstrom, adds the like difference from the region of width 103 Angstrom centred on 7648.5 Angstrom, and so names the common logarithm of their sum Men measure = 0.40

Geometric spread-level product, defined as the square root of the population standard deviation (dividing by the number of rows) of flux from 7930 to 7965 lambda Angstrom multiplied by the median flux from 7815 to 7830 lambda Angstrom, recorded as 2.9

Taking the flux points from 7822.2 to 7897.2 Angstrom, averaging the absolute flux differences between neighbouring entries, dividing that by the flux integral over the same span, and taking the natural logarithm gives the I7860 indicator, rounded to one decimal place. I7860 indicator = -8.4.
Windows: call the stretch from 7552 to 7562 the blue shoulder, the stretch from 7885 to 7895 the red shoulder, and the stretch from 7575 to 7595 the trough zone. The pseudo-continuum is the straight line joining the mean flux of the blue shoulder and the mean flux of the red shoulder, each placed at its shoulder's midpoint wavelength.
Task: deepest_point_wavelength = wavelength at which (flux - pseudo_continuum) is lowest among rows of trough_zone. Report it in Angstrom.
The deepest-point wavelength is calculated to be 7593.5 Angstrom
